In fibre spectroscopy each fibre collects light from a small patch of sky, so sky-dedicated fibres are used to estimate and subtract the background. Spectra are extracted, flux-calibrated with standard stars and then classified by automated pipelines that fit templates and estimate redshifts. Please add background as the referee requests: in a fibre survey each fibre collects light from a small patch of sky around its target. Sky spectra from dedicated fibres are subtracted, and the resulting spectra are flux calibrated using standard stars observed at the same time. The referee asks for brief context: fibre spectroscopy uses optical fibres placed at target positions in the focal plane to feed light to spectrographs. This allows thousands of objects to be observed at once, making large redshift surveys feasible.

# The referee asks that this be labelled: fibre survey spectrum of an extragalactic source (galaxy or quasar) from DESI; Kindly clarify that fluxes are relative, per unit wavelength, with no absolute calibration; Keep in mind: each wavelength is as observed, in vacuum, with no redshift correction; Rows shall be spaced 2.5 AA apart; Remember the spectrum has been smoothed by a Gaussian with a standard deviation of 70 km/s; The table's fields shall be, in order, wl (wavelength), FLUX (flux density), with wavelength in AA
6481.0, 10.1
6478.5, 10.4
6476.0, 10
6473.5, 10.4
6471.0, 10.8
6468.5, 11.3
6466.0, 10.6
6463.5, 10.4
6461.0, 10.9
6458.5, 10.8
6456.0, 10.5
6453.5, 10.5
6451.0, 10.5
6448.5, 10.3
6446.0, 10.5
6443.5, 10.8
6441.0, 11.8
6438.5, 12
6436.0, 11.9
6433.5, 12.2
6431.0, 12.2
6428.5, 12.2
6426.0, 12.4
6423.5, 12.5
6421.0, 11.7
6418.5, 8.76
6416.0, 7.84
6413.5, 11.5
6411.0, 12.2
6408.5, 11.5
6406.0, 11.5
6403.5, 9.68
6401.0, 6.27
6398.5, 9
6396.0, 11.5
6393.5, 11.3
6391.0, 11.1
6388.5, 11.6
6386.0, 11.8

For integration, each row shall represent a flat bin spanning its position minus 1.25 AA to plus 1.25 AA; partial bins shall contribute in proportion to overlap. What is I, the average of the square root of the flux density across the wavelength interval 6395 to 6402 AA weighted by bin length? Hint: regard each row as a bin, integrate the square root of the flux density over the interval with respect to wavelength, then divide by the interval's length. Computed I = 2.97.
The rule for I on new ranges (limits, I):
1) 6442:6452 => 3.25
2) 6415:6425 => 3.20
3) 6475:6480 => 3.19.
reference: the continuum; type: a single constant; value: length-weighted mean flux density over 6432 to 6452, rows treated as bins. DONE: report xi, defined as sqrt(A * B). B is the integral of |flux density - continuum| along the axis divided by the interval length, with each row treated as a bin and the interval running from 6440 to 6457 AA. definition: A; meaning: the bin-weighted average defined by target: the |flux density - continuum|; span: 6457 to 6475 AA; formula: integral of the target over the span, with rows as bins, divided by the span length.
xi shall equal 0.63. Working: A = 0.55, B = 0.7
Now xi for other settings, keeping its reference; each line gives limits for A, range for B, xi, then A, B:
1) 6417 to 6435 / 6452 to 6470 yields 0.82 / 1.18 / 0.6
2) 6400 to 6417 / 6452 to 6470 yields 0.95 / 1.59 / 0.6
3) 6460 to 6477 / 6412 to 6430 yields 0.95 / 0.65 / 1.4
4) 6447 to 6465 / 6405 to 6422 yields 0.91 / 0.71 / 1.2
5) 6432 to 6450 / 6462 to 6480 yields 0.72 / 0.72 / 0.7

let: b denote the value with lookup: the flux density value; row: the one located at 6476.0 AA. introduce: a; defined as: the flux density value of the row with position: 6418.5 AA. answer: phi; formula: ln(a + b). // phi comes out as 2.93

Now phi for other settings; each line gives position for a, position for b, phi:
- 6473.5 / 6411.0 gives 3.12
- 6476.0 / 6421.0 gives 3.08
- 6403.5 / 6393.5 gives 3.04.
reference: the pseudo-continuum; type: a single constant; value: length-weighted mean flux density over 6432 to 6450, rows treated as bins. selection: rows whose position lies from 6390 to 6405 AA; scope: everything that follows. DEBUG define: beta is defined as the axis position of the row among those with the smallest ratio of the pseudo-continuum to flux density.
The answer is 6396.0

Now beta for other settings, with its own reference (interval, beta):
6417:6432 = 6423.5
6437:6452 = 6438.5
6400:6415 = 6411.0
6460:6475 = 6468.5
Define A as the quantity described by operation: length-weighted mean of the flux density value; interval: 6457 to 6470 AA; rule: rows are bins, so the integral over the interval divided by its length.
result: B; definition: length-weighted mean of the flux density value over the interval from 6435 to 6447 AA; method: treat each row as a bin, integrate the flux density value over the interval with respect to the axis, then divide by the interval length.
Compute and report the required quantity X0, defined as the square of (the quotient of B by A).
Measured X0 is 1.12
